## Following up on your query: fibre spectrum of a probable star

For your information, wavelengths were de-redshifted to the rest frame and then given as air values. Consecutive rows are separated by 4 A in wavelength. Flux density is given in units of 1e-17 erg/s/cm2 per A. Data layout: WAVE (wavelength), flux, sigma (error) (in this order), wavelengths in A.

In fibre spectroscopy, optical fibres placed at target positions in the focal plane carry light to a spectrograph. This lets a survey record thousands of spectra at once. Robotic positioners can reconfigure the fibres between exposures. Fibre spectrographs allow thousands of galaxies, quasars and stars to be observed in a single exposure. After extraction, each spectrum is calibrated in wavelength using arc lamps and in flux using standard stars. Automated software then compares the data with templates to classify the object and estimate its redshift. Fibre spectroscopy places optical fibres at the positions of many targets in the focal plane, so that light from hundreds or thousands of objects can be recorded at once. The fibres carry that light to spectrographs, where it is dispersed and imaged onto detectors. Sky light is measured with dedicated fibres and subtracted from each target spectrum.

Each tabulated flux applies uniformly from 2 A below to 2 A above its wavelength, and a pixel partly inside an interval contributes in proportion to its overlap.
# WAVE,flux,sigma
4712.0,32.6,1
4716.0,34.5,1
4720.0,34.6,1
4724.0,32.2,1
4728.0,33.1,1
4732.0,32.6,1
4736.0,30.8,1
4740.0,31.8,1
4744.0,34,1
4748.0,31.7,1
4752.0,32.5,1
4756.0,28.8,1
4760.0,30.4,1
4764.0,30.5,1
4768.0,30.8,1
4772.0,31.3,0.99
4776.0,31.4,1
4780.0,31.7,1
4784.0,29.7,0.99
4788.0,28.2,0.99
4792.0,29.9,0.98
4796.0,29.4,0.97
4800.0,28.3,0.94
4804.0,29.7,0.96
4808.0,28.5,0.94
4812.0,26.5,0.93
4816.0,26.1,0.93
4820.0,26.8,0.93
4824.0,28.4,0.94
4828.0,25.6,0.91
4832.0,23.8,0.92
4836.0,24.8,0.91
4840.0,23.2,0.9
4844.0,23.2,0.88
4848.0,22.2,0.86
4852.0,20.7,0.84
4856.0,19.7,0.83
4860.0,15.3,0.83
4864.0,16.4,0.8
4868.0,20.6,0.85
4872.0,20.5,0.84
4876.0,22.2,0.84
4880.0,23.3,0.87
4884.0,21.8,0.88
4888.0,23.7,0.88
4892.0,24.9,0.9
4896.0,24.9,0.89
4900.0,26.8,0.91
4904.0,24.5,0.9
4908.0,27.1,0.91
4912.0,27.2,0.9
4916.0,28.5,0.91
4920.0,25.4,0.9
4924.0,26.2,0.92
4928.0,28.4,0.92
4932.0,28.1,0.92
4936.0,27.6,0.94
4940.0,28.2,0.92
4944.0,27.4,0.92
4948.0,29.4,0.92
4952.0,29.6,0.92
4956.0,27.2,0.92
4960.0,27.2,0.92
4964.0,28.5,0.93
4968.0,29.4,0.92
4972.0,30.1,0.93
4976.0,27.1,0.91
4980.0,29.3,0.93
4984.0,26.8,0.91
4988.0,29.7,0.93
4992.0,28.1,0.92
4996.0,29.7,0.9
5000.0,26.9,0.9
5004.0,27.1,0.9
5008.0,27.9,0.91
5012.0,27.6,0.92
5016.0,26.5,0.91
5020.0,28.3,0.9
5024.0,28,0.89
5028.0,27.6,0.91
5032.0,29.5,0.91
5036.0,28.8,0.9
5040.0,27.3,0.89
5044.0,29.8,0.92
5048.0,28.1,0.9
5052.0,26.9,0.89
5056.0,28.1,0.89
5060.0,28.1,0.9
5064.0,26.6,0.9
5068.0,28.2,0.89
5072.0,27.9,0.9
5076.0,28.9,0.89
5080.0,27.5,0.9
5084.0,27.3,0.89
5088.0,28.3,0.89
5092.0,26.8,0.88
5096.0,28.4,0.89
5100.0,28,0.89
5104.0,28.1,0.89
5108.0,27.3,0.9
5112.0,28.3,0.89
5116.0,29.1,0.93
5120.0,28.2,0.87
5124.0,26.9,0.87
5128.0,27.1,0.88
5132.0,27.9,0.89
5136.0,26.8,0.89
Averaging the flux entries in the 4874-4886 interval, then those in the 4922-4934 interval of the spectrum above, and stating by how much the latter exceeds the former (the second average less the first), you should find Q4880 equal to 5.1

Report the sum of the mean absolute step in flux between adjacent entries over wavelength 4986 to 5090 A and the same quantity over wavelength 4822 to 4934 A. 2.72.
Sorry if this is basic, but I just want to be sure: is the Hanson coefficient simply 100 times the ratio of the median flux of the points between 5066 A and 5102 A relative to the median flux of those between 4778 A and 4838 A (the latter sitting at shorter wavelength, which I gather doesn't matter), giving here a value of 99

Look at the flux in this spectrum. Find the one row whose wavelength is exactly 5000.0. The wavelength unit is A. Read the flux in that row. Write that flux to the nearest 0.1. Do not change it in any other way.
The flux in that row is 26.9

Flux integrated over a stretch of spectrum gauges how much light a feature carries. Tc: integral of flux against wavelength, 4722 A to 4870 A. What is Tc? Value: 4082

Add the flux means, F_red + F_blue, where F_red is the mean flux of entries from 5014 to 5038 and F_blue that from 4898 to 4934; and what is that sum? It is 55.0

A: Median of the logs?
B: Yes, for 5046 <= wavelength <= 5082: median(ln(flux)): 3.34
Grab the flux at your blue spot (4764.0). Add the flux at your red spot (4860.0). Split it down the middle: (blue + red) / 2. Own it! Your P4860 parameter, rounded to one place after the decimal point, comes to 22.9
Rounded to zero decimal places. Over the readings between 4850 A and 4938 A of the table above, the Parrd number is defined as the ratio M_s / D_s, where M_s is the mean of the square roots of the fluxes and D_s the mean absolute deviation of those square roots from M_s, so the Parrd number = 15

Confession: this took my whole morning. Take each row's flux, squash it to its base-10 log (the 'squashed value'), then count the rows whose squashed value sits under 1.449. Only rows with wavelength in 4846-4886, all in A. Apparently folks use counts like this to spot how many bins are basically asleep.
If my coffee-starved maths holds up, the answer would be 10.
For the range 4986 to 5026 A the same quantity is 7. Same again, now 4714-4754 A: 0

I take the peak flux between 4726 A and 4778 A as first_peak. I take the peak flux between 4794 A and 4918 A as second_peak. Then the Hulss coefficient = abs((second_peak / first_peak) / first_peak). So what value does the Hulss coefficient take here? 0.026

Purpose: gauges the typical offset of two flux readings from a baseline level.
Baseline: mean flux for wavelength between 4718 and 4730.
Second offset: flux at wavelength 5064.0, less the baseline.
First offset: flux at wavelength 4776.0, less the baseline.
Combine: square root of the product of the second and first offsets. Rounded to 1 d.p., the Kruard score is 3.6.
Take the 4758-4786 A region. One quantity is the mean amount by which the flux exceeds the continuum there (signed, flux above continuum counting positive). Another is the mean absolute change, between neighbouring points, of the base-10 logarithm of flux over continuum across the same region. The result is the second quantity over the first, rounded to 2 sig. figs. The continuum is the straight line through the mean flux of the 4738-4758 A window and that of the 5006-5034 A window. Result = -0.014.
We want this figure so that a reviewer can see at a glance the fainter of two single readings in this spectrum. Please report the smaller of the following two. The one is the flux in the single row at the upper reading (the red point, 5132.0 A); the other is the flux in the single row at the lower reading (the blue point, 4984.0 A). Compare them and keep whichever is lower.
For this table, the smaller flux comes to 26.8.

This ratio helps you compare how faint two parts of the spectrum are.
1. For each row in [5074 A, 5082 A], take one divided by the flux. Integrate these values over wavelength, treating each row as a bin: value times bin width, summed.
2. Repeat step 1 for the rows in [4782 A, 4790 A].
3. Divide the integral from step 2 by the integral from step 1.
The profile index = 1.0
